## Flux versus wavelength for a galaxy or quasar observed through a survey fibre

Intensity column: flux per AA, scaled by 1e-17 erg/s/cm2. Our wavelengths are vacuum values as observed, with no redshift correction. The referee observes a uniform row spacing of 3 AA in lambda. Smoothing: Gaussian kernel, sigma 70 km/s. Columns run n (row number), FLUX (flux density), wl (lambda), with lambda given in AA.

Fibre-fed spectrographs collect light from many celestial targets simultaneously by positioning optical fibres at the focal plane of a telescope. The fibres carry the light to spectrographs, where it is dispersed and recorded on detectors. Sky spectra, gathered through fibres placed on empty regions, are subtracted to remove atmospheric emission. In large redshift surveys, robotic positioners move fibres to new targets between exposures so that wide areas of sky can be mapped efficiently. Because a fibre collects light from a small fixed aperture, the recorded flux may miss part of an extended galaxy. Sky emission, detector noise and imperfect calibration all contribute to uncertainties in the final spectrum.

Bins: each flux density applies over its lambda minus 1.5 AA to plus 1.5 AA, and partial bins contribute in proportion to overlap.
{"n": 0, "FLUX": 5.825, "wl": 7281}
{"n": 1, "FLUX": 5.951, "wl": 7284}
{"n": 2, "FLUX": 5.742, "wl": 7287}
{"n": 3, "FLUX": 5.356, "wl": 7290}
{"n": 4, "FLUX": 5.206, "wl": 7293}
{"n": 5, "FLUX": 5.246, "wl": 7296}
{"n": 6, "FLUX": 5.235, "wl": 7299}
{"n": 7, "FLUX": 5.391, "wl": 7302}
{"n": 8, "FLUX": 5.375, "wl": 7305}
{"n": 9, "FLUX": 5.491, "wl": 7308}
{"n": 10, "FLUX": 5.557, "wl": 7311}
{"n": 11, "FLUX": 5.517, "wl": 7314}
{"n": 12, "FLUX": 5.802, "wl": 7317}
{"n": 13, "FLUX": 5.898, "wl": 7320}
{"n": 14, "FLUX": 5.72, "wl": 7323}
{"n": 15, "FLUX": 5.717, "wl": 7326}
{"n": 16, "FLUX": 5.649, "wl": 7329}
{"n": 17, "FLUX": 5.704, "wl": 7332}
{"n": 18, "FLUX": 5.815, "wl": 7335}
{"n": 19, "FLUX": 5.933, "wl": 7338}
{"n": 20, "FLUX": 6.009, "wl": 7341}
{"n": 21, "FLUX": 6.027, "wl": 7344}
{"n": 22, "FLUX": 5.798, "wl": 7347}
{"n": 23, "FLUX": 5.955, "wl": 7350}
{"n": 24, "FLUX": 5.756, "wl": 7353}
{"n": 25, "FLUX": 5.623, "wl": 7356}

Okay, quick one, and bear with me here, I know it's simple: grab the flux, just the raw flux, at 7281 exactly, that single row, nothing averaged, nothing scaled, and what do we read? 5.825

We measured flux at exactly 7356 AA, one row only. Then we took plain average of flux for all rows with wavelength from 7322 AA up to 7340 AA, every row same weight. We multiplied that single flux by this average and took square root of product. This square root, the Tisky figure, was 5.69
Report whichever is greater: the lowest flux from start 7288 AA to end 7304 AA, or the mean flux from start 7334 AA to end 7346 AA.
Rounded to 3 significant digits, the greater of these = 5.95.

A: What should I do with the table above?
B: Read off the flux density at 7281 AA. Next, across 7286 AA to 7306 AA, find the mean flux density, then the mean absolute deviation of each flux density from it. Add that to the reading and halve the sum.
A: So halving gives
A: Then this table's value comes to 2.97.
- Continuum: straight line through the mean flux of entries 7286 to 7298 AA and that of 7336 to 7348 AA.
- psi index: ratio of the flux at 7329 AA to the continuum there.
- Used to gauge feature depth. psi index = 0.975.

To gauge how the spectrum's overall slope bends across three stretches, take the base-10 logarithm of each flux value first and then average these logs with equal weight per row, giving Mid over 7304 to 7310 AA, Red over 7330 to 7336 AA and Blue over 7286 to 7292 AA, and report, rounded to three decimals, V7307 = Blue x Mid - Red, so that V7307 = -0.214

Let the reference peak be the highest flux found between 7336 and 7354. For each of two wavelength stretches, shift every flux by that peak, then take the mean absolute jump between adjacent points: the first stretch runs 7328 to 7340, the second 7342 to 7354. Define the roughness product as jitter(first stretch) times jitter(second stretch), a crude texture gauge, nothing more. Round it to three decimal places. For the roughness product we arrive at 0.018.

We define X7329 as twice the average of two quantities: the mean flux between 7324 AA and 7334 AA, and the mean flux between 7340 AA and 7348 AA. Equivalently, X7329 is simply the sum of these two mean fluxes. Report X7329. 11.6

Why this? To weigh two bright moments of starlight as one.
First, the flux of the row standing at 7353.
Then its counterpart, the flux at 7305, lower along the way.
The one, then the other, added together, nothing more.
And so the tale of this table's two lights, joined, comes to 11.13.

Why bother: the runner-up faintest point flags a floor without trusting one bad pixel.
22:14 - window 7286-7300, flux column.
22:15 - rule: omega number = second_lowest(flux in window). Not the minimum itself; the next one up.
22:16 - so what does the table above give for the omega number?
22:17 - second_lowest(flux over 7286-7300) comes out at 5.235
